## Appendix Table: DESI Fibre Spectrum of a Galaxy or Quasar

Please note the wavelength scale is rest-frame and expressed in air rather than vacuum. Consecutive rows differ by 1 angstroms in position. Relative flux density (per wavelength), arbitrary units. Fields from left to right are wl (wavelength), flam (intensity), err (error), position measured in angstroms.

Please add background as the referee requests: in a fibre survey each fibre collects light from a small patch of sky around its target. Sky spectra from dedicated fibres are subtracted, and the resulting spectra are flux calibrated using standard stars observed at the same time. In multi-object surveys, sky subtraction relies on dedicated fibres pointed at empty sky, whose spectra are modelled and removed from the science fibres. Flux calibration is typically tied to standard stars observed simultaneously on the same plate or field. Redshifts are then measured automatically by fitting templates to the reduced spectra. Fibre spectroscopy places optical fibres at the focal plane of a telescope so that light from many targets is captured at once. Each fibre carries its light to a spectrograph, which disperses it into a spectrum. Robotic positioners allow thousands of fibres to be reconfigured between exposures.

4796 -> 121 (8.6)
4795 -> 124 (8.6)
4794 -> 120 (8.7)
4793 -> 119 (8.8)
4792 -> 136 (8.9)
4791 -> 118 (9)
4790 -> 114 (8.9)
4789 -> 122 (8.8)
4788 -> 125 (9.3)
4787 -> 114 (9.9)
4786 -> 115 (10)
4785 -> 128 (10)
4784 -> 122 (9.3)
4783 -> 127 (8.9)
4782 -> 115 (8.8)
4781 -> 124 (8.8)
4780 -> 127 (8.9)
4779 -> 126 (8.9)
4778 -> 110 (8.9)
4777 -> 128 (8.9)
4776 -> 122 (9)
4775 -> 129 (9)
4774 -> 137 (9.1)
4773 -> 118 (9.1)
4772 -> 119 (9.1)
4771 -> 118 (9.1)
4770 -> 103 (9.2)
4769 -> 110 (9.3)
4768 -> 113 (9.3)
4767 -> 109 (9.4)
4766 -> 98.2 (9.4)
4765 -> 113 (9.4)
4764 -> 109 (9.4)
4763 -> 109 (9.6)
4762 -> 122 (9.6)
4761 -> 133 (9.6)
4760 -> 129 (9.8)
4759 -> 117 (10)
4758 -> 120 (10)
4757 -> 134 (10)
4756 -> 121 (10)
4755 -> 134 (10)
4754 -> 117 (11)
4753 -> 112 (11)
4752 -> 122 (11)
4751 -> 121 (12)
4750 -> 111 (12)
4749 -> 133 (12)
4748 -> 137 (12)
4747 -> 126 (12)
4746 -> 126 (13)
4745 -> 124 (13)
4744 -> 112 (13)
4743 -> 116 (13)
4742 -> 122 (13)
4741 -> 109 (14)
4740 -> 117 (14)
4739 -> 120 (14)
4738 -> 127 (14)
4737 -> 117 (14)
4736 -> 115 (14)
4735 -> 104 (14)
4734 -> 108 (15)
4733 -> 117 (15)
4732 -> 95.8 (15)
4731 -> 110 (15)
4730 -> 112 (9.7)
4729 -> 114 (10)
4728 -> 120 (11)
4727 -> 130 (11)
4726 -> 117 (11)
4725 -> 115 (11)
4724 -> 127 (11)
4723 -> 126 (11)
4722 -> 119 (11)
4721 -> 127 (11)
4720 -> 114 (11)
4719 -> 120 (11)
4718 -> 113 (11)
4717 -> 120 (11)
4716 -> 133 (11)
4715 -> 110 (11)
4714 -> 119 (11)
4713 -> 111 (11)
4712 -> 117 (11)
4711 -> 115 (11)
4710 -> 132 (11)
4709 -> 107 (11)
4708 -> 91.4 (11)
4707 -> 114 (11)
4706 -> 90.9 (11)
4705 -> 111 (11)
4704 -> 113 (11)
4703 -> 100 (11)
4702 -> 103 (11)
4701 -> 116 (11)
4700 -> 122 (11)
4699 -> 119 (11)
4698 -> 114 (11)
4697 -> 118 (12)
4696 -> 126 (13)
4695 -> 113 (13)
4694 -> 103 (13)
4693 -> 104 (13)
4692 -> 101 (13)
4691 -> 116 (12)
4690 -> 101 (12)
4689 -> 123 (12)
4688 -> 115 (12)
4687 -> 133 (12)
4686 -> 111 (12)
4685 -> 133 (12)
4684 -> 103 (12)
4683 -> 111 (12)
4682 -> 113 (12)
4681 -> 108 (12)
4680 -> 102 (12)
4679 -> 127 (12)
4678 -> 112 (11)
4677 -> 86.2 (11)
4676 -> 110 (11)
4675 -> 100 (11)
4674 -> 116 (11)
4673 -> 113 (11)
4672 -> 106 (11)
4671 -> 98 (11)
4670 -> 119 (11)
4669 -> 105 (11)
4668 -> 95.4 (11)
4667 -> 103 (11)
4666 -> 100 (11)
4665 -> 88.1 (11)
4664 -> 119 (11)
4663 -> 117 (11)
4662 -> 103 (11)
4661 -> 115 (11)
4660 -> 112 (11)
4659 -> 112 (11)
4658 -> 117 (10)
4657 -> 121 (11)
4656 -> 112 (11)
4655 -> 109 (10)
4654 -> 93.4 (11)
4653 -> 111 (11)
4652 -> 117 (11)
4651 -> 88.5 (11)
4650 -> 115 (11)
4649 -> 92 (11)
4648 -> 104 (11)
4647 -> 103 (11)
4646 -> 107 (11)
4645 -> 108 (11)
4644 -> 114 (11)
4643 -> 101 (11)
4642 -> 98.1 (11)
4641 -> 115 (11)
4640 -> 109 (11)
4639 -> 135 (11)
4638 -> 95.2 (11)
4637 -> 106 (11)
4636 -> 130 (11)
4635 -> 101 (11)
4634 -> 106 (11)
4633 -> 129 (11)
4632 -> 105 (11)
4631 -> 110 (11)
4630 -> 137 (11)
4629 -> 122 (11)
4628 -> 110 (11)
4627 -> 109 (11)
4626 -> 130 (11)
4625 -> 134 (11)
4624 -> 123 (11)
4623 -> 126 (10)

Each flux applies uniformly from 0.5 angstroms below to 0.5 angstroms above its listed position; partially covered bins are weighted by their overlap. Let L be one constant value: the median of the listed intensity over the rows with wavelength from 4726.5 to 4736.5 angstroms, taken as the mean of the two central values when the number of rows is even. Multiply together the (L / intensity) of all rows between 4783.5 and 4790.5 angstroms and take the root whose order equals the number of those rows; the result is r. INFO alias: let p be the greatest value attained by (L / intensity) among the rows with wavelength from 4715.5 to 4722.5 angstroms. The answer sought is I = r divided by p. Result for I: 0.94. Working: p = 1.00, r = 0.943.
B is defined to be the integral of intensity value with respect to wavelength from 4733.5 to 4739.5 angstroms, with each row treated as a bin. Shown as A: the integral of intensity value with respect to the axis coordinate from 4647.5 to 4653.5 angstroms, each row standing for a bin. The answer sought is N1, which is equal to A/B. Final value 0.91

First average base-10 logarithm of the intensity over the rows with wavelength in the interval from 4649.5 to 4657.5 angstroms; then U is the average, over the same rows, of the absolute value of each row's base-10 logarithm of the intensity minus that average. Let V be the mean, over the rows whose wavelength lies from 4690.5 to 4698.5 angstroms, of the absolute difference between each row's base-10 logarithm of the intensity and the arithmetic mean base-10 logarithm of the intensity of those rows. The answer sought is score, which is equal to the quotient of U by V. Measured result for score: 1.4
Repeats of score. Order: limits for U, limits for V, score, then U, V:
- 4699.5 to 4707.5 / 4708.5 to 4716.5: 1.2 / 0.033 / 0.027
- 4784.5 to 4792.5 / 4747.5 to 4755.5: 0.8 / 0.022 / 0.029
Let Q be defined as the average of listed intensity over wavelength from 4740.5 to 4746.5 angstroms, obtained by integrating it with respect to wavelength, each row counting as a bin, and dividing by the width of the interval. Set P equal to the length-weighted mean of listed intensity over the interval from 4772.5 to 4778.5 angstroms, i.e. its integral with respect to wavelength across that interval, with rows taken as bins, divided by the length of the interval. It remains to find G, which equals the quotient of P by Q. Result 1.049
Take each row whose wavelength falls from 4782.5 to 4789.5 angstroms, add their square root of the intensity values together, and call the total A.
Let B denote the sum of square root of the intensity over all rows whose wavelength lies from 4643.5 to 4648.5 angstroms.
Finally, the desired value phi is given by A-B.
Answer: 25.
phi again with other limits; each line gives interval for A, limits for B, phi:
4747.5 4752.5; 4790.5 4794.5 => 11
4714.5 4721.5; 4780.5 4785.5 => 21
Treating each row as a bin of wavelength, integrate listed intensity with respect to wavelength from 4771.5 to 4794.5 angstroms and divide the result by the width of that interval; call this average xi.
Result 122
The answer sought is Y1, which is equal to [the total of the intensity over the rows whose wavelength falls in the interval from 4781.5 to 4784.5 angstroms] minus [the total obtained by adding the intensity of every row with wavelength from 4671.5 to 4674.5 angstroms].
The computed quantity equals 29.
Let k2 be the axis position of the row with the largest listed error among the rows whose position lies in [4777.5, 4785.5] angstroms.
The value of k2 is 4785 angstroms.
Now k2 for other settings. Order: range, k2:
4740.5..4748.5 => 4741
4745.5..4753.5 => 4746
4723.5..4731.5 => 4731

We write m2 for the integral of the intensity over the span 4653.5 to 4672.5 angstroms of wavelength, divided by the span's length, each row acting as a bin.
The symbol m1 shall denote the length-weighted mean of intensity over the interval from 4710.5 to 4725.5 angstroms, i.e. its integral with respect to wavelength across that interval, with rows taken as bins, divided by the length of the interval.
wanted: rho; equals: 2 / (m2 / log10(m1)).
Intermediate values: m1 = 119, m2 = 108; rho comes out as 0.0386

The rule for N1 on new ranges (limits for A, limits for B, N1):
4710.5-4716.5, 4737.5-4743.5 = 0.99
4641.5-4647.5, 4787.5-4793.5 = 0.86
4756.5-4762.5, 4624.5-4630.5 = 1.02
